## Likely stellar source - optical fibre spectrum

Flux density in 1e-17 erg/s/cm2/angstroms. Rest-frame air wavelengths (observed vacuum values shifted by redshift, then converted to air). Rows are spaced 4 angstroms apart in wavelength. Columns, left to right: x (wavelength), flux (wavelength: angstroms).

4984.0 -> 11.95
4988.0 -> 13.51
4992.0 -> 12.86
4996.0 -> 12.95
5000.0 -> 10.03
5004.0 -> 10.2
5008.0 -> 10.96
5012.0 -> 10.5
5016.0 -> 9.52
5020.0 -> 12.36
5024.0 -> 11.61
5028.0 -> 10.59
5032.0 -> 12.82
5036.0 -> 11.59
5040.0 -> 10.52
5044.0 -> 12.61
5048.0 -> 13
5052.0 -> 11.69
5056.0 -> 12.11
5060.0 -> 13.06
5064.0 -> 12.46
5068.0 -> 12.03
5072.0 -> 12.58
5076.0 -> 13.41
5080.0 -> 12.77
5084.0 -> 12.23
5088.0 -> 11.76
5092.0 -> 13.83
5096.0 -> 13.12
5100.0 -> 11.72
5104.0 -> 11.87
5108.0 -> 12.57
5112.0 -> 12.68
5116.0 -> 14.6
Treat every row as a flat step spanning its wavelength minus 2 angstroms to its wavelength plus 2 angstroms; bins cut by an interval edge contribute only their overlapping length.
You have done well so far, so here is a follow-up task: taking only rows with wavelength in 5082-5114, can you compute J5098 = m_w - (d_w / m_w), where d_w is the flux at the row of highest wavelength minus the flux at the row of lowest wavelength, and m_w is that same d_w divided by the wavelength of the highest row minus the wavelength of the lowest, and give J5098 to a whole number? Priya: -28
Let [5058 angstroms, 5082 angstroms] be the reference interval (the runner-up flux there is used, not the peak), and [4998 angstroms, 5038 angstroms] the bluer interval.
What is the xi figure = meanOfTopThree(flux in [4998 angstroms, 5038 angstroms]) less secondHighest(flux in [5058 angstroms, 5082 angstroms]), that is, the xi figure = -0.8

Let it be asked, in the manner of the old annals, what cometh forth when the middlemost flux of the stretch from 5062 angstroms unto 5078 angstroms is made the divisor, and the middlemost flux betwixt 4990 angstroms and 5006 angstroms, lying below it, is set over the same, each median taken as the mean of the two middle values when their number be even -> 0.92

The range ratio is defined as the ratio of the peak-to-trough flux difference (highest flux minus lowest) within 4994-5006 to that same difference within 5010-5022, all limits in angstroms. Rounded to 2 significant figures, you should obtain 1.0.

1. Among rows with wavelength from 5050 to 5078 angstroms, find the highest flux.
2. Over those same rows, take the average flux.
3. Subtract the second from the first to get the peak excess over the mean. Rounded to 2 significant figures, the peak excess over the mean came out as 0.93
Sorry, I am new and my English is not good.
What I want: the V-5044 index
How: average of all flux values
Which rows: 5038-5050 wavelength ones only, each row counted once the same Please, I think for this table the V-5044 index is 12.0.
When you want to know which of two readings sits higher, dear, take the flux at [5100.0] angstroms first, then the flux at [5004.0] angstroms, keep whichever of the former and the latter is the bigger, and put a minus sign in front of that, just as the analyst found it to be -11.7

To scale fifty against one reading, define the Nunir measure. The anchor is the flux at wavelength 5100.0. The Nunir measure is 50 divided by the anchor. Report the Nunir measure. 4.27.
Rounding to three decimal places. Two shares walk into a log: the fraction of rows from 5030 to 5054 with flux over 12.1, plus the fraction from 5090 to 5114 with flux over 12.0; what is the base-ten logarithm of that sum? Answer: 0.067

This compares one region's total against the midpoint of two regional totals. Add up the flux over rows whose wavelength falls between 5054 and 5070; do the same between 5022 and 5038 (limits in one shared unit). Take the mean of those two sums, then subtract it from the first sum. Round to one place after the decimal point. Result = 1.5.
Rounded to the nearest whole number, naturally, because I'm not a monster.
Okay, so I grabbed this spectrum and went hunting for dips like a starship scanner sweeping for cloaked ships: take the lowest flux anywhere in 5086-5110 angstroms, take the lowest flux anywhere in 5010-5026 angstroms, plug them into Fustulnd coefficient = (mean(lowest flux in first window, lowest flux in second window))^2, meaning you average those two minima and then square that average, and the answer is 113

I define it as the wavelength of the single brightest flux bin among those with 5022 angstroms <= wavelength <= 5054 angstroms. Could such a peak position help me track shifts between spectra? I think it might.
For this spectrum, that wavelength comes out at 5048.0 angstroms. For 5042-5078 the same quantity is 5076.0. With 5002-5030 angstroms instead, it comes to 5020.0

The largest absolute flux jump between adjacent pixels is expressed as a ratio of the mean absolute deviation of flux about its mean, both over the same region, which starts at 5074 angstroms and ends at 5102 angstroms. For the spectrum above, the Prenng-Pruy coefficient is 3.1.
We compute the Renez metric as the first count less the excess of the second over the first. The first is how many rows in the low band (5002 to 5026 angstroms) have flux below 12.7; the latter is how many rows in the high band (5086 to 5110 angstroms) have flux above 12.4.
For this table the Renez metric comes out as 9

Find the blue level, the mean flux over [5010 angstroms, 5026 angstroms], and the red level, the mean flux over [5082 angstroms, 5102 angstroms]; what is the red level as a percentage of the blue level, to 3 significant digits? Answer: 114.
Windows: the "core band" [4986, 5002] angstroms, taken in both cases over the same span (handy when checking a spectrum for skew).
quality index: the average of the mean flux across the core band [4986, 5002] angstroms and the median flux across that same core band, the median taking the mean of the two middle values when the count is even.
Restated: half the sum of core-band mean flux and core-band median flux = 12.6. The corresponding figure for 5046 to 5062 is 12.5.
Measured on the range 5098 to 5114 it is 12.2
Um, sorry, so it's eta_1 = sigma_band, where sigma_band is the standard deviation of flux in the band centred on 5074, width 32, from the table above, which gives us 0.5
